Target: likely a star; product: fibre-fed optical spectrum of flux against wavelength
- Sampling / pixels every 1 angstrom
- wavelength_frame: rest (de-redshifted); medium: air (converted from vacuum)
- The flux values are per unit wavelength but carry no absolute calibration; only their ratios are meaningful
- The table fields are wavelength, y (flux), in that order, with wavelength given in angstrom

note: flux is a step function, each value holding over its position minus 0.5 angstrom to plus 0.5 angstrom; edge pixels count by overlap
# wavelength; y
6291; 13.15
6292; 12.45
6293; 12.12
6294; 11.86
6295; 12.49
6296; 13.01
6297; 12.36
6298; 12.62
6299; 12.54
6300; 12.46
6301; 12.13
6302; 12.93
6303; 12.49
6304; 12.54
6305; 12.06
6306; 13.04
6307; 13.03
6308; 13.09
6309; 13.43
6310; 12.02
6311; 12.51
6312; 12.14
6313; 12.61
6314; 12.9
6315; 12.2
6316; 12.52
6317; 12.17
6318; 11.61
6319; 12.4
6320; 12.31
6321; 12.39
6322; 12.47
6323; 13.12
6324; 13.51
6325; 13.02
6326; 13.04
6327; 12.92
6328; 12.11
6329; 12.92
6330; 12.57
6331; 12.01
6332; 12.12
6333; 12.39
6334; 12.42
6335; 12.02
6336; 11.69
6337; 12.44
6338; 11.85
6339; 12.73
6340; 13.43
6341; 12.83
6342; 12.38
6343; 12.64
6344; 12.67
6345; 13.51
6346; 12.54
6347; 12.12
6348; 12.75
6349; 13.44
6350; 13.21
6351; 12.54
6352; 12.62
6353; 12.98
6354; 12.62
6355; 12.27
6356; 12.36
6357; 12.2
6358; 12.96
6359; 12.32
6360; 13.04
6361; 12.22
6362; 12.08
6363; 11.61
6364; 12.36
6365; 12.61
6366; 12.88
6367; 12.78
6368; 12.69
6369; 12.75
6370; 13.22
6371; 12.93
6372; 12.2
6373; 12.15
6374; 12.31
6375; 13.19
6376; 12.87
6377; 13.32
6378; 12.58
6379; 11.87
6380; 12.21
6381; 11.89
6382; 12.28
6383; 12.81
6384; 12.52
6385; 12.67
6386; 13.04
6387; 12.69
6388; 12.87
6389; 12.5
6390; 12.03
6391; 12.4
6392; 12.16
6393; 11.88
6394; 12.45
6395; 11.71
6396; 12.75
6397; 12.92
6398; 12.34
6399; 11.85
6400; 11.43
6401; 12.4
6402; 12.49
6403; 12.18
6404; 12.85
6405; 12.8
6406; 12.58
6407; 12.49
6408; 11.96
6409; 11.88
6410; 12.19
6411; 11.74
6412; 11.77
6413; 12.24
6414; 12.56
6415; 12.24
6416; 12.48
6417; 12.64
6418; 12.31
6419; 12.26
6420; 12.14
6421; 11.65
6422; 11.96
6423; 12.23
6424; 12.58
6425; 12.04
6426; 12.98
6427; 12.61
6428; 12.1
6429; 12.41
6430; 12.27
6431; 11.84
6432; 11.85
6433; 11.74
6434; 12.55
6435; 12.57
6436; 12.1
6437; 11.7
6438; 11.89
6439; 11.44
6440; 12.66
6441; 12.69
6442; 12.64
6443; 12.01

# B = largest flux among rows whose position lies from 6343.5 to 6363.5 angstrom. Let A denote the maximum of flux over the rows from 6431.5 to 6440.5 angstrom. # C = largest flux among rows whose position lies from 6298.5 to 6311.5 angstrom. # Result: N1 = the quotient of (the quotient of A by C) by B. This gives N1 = 0.070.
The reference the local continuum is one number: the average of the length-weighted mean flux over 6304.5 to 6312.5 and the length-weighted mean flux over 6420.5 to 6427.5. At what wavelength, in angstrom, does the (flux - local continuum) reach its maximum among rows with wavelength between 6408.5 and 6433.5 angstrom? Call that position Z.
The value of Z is 6426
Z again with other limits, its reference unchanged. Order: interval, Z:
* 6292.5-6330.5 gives 6324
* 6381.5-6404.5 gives 6386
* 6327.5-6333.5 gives 6329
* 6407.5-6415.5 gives 6414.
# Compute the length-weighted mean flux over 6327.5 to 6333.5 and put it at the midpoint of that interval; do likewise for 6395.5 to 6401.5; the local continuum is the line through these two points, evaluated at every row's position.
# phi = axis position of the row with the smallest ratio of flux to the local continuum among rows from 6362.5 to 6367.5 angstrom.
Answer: 6363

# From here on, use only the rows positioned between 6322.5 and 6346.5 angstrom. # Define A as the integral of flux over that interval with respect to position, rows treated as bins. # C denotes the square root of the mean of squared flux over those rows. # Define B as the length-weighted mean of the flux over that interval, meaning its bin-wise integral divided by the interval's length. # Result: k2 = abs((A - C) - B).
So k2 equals 278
